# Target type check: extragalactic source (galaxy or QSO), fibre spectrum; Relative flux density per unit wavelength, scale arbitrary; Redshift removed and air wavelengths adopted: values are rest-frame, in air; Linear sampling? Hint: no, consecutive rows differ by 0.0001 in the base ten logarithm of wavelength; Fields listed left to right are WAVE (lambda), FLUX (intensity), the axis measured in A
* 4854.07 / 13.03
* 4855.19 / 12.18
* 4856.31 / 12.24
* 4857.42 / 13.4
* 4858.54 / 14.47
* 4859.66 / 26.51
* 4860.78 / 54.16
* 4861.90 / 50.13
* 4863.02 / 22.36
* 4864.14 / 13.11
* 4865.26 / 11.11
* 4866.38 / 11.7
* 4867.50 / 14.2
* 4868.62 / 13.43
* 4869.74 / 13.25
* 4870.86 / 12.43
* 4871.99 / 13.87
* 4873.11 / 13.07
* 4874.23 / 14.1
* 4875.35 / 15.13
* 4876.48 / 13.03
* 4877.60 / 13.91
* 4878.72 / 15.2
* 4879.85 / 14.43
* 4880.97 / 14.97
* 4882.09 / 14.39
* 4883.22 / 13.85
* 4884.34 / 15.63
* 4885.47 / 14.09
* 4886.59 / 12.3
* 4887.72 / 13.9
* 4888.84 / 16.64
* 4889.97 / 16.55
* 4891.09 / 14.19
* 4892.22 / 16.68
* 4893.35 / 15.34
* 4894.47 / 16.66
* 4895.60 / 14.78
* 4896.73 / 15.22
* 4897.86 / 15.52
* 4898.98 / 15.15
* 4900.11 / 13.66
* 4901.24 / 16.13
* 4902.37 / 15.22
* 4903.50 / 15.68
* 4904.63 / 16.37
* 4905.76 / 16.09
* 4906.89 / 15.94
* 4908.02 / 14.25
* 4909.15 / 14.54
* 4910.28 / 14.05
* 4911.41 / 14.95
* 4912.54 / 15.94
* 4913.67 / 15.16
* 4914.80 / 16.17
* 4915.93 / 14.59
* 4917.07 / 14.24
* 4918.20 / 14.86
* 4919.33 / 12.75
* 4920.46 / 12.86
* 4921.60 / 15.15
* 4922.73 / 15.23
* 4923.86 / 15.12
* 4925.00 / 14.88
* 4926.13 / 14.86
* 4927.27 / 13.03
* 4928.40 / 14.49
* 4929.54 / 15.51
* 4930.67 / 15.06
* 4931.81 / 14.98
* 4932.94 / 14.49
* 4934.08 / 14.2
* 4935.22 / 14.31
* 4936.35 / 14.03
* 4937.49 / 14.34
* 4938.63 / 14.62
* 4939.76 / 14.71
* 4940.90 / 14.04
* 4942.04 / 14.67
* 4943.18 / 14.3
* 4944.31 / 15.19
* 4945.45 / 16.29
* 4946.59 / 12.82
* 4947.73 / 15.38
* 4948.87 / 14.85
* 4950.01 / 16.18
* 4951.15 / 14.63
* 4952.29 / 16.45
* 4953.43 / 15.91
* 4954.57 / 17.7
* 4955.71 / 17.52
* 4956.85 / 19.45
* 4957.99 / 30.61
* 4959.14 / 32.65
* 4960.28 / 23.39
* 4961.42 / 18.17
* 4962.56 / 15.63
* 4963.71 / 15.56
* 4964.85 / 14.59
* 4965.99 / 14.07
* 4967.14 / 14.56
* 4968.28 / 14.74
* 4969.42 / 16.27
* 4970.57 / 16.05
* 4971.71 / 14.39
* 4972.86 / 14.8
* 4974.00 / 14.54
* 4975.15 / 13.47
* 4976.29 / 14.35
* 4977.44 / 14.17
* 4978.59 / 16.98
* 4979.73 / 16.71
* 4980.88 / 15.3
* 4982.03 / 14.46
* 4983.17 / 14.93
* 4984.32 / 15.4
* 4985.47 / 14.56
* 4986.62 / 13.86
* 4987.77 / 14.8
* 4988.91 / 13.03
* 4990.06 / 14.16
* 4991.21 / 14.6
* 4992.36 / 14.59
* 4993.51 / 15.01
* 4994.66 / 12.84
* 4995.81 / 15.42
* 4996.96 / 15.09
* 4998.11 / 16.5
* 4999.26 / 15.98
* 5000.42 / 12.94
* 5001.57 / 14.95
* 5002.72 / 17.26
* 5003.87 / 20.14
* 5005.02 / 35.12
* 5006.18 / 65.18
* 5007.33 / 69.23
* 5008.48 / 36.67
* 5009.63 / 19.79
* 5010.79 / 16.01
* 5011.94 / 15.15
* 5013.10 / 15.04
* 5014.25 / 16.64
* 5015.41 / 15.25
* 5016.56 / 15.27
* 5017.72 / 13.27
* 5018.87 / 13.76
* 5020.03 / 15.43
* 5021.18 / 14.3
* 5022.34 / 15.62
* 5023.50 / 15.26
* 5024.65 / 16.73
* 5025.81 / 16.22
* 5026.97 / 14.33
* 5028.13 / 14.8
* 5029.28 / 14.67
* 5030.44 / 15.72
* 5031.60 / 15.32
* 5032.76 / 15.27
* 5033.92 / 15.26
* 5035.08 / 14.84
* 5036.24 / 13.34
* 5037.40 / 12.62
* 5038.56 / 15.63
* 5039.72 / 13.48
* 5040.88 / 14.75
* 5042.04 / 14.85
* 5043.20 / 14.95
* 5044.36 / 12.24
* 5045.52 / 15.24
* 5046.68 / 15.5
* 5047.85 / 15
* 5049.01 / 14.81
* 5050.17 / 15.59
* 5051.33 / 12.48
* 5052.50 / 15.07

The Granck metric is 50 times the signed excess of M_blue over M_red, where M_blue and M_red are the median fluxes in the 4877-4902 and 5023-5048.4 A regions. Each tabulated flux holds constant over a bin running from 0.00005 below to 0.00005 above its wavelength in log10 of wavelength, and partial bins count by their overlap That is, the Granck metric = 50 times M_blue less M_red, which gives 4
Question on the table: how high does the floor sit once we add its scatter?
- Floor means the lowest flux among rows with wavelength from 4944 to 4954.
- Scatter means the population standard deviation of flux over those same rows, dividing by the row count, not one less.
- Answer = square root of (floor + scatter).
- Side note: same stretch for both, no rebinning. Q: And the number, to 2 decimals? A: 3.73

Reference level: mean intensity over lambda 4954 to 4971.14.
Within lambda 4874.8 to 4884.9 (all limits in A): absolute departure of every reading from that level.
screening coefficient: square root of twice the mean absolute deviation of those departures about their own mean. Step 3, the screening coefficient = 1.14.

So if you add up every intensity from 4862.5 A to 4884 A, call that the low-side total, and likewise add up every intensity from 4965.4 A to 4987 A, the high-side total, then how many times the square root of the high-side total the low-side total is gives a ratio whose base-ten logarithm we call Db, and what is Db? 1.20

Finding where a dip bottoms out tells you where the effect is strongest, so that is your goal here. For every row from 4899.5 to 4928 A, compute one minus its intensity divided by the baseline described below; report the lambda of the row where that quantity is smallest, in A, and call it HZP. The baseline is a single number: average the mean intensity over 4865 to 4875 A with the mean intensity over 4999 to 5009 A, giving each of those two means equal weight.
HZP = 4904.63 A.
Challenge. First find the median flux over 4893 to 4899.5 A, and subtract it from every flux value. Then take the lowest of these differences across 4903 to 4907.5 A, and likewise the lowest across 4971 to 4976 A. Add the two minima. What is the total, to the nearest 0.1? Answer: -1.4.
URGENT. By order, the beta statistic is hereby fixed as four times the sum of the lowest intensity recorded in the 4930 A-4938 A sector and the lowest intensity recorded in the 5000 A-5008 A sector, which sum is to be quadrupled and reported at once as 107.9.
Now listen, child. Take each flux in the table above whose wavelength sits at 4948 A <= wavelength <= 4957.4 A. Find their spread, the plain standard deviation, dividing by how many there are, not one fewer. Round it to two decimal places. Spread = 1.49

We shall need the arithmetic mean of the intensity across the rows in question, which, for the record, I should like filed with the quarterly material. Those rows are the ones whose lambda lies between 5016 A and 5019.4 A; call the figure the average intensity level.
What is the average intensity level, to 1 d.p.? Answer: 14.1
